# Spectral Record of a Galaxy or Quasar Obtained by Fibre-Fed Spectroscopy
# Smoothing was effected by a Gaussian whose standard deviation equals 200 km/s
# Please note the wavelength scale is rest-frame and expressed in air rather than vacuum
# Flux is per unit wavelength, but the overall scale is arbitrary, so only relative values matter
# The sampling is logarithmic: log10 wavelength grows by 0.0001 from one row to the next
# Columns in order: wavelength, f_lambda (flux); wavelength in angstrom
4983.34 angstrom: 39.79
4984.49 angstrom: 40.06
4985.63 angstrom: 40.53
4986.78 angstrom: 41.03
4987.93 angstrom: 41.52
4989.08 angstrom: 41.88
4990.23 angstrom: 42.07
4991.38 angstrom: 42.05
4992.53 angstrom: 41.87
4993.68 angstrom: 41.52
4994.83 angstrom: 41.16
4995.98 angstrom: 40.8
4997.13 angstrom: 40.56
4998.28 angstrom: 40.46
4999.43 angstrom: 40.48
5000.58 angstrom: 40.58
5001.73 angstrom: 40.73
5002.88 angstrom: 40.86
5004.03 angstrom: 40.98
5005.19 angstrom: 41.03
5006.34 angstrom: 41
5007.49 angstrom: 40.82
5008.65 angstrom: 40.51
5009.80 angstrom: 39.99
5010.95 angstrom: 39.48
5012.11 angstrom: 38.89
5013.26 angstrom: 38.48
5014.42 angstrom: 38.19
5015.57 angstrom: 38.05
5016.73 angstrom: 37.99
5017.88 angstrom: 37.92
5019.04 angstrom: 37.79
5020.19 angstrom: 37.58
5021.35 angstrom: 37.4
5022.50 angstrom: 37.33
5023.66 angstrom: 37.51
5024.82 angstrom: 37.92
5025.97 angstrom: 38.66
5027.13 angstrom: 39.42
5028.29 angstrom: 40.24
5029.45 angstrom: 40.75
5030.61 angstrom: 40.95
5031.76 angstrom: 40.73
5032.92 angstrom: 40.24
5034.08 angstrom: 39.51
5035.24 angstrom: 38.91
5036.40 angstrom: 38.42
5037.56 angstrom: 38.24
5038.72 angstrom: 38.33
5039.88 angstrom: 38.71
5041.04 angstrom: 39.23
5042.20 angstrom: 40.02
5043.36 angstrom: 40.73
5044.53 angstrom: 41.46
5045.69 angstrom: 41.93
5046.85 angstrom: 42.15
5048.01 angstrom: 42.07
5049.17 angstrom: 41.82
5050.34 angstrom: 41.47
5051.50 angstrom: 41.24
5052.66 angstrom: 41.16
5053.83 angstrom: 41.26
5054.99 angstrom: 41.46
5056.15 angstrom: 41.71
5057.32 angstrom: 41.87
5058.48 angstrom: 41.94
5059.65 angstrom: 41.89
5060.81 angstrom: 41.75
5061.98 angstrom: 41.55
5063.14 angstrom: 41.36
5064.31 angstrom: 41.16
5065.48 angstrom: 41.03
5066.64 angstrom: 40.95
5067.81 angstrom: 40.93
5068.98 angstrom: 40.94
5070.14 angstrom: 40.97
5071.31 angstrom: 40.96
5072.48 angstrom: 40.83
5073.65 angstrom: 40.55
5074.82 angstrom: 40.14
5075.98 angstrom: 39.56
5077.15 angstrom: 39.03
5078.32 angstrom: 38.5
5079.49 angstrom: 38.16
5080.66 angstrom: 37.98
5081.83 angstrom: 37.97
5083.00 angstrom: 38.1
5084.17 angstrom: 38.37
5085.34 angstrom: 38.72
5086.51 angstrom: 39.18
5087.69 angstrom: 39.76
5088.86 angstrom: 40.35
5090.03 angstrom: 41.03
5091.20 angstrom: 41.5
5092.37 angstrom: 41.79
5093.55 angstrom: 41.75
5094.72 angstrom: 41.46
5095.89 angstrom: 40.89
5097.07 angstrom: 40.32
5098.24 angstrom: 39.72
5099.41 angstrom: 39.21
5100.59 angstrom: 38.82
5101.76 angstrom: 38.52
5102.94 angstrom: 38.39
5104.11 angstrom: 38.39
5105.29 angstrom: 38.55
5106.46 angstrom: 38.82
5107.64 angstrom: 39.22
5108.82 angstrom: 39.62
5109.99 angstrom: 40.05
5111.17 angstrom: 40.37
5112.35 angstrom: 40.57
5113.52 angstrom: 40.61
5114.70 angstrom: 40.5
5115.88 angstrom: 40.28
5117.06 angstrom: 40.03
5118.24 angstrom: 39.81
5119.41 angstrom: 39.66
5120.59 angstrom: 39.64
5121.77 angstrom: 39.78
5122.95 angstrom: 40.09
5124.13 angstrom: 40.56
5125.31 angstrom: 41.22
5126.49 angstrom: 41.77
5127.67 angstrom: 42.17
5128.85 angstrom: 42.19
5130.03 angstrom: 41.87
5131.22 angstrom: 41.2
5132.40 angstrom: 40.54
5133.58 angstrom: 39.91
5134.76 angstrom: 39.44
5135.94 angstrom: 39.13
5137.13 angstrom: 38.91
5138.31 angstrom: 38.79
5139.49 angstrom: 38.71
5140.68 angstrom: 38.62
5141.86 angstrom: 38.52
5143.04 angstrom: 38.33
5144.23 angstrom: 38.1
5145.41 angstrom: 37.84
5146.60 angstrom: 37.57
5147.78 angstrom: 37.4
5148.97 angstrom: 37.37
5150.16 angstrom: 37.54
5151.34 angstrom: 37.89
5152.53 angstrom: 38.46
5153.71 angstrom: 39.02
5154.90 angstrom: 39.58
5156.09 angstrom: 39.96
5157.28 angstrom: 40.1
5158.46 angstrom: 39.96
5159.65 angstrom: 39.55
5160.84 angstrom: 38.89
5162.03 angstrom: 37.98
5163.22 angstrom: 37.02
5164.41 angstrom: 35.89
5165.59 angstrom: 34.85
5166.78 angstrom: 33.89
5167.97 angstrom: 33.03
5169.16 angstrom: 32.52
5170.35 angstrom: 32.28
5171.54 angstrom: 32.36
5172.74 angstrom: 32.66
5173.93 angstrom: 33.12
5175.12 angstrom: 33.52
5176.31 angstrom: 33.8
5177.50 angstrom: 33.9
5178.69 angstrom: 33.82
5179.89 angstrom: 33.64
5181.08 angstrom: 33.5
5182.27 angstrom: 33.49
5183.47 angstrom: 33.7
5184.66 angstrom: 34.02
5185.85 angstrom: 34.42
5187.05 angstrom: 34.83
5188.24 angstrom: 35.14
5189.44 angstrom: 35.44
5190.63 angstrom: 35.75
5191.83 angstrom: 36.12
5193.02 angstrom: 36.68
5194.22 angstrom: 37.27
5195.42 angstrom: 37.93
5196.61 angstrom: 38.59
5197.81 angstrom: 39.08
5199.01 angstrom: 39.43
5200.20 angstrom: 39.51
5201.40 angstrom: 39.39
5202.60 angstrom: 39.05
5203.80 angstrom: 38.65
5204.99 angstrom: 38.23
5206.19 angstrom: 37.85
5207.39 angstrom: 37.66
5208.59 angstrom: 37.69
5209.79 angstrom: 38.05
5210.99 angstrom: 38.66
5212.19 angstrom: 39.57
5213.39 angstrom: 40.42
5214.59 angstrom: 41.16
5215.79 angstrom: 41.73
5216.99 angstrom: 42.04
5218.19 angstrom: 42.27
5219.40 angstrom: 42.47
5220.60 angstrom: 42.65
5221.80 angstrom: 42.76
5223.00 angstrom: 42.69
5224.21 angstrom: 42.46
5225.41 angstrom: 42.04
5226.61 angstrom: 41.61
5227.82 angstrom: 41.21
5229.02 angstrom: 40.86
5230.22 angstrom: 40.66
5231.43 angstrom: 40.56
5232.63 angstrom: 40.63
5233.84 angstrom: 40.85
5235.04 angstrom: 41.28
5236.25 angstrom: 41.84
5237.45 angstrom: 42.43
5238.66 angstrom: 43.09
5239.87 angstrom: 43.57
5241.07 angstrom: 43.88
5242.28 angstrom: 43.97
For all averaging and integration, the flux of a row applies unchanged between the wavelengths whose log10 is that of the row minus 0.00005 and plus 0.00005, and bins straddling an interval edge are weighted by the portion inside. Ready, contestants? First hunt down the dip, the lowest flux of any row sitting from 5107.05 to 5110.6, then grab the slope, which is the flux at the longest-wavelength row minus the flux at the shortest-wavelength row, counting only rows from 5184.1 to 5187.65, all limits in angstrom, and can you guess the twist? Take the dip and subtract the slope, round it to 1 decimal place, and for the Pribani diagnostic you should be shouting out 38.4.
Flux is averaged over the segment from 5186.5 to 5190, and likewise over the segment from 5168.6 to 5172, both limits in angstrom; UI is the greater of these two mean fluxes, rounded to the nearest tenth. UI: 35.1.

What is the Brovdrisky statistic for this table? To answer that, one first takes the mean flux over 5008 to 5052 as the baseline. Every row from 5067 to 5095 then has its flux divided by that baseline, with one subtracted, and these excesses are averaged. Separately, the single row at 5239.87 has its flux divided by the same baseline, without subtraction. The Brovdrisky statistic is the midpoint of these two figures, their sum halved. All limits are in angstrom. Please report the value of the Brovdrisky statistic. 0.558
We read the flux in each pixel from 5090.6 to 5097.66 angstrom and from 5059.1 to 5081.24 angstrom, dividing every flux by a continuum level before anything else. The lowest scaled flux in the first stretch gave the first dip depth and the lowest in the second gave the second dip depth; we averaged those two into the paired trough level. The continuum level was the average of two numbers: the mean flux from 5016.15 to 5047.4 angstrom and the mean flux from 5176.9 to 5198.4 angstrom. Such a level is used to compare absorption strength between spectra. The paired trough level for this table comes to 1.049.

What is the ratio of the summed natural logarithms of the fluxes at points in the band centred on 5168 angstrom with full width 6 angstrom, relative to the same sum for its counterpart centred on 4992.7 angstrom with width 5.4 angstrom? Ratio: 0.940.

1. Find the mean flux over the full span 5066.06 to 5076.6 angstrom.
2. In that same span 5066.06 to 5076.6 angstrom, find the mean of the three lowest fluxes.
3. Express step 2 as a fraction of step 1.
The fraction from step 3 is 0.986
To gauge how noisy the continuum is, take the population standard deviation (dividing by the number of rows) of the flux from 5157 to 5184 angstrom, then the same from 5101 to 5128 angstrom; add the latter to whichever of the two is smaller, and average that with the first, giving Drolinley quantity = 2.27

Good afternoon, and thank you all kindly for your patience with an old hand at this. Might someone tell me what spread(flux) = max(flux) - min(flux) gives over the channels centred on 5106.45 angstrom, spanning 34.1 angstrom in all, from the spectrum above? 3.4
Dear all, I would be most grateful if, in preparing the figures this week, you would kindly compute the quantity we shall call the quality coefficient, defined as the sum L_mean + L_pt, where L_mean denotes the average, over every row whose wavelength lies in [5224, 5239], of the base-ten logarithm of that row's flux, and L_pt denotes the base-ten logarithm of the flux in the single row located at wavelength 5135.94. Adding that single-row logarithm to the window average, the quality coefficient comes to 3.21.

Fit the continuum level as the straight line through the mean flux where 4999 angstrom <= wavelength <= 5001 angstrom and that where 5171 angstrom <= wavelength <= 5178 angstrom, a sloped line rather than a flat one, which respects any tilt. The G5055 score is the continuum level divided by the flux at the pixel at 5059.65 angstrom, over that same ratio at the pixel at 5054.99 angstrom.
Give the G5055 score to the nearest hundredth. 0.98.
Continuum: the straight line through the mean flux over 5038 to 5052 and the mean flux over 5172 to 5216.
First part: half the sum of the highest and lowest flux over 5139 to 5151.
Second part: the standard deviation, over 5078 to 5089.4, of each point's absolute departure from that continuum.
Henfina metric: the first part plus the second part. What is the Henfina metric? 38.6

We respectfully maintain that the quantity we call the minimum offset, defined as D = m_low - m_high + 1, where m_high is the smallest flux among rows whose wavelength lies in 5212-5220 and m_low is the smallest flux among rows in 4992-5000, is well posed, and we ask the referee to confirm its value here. 2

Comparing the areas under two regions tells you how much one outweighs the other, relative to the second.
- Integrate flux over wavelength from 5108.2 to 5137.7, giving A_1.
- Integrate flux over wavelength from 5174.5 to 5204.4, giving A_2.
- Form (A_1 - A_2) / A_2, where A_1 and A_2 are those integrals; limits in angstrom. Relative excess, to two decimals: 0.11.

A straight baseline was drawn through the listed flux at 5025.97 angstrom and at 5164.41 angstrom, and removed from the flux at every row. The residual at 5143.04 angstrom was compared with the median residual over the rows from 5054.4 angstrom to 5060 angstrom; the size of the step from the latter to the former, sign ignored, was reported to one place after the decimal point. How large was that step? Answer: 1.8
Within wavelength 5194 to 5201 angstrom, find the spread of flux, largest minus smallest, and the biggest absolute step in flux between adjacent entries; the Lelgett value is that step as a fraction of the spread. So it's 0.29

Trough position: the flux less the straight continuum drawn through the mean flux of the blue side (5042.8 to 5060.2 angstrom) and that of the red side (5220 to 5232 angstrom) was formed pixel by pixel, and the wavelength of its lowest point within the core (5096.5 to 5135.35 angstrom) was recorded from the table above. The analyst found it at 5104.11 angstrom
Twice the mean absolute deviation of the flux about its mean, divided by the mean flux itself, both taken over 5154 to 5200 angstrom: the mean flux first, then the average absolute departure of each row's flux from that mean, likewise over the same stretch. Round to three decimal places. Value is 0.125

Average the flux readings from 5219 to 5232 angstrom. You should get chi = 41.8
